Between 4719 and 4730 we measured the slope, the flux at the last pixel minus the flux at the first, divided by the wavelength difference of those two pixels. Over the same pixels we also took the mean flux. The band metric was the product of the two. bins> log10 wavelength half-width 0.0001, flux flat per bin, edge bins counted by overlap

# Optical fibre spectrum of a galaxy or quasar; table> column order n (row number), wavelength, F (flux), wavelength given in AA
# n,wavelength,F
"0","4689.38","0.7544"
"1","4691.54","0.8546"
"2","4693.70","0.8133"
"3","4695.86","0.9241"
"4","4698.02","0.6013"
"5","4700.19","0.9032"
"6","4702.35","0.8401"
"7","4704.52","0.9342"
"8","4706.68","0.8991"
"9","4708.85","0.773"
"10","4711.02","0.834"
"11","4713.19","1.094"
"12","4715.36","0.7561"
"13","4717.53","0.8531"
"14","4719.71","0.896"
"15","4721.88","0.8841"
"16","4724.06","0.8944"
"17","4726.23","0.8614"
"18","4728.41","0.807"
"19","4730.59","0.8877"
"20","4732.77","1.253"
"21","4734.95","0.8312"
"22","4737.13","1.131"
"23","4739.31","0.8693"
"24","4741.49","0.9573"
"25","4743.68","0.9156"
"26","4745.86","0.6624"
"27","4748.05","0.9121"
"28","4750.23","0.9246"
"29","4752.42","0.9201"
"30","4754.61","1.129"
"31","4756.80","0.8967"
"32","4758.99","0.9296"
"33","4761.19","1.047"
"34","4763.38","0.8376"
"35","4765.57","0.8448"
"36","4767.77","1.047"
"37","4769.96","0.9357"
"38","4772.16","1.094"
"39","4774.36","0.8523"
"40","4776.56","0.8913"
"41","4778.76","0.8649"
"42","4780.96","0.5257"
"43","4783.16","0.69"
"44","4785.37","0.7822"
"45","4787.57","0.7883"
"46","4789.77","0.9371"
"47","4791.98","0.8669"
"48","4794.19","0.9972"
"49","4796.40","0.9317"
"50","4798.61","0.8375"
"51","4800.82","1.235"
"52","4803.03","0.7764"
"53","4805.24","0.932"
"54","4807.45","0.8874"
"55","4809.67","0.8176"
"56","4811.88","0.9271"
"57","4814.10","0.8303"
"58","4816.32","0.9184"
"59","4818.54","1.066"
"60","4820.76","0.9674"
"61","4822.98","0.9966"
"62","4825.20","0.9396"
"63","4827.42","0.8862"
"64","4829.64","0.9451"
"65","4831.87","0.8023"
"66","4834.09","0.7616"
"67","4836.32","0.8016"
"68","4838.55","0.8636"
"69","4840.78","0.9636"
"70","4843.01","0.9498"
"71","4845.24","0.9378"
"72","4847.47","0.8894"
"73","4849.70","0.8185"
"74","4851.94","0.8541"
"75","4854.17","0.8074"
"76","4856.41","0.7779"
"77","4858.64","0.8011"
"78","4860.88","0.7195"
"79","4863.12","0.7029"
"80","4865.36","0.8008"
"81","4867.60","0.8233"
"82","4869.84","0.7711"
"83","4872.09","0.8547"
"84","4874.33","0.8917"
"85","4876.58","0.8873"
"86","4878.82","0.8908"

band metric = -0.01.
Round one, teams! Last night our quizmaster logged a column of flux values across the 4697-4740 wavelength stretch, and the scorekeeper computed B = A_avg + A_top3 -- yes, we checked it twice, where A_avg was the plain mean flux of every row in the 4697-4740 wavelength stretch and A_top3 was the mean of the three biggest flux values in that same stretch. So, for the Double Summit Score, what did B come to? 2.05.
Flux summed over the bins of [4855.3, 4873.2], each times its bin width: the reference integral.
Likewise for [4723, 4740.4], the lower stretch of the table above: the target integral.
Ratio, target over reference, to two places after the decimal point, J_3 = 1.17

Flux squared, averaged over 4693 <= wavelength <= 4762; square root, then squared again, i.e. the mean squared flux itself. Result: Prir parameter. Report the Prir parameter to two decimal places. 0.83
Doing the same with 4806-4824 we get 0.86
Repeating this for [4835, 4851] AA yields 0.79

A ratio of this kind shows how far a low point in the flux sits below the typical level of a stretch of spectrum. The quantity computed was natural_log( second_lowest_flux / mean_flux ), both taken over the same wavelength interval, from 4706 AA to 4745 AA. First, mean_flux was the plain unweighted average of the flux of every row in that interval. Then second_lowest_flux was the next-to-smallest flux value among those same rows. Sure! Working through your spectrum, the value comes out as -0.16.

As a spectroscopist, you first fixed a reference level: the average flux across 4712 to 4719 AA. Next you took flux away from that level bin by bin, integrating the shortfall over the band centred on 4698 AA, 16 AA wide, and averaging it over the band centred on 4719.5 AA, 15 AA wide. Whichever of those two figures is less 0.01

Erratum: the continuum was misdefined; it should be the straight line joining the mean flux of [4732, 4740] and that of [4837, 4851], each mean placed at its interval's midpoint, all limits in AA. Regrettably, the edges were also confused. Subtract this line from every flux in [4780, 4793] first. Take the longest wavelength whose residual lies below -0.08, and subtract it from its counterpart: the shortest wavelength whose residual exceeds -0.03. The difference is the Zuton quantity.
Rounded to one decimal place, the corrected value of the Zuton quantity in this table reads -2.2 AA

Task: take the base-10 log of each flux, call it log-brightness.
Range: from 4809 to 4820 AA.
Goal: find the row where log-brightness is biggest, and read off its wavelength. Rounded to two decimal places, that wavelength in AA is 4818.54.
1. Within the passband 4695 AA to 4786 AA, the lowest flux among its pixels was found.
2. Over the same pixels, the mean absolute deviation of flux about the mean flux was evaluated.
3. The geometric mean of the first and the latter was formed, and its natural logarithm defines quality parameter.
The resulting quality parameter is -1.51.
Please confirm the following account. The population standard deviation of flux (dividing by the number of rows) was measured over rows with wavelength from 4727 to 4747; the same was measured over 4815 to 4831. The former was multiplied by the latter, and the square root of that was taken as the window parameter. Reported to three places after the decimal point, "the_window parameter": 0.095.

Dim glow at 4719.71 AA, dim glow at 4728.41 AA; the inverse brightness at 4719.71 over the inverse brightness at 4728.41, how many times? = 0.90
